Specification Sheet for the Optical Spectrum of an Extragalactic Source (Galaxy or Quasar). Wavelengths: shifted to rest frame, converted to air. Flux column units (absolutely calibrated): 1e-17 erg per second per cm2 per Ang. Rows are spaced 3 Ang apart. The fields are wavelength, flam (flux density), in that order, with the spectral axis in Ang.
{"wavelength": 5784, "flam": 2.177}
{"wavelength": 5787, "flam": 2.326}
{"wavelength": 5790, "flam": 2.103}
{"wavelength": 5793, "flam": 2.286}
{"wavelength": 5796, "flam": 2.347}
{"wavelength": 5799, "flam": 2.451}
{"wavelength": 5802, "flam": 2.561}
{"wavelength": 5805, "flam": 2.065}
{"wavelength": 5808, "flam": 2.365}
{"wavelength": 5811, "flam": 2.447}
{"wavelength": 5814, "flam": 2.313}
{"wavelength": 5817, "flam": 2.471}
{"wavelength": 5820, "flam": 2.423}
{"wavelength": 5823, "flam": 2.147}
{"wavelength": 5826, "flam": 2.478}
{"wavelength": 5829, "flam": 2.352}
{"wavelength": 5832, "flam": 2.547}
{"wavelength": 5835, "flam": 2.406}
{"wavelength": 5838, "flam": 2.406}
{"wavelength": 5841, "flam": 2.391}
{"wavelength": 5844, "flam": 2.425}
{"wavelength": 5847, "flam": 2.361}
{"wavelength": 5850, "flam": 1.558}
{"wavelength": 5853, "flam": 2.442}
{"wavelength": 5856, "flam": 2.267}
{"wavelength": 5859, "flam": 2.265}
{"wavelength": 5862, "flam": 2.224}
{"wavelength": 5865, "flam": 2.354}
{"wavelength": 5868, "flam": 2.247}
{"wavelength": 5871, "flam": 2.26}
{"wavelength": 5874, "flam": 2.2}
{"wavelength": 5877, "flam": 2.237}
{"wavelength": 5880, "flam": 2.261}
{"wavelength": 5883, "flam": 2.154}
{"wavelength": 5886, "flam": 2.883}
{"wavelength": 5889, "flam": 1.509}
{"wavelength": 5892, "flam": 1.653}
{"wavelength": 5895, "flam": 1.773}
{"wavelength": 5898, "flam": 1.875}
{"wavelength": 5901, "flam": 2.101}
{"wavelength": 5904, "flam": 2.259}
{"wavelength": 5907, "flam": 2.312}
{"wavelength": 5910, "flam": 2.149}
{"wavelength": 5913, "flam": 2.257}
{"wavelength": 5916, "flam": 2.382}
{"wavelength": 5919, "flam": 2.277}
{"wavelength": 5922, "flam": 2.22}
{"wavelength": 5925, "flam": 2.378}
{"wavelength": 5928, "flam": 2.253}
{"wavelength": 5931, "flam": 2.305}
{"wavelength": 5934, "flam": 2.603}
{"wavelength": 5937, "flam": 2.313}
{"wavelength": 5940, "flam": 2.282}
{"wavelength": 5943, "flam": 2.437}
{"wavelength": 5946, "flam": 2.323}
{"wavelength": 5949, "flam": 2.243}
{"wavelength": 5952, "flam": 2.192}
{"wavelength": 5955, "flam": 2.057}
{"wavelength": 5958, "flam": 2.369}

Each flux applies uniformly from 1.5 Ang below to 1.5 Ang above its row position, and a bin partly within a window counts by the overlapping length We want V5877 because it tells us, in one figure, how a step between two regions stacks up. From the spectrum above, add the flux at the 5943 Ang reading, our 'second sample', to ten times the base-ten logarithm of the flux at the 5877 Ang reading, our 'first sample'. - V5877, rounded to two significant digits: 5.9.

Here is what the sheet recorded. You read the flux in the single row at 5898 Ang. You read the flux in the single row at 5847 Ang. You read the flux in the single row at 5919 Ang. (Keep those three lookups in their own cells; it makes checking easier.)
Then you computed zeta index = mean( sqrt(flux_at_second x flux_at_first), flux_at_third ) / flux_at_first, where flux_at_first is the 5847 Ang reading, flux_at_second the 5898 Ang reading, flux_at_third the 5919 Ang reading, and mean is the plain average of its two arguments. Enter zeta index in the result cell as 0.93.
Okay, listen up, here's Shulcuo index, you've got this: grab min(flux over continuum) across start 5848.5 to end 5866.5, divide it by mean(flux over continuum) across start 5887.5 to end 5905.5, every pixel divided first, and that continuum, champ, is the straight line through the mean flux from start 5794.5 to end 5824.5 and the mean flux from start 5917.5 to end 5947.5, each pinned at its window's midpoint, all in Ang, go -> 0.83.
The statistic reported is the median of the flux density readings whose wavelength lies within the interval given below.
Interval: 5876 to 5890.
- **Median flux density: 2.24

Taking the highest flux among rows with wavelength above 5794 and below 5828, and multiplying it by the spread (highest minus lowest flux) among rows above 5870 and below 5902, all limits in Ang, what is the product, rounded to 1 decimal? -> 3.5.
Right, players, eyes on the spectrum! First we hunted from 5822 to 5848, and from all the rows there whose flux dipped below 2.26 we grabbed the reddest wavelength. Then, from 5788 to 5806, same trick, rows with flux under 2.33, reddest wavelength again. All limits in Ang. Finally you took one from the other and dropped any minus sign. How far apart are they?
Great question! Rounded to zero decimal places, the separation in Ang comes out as 18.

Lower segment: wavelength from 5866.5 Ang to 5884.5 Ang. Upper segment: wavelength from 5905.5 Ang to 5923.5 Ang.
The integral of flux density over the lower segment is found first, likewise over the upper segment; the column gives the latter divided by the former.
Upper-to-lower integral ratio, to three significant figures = 1.02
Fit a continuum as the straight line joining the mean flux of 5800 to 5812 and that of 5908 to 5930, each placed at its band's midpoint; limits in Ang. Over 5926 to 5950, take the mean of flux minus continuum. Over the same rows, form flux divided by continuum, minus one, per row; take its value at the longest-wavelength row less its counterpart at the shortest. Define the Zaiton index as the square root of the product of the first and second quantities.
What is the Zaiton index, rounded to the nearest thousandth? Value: 0.015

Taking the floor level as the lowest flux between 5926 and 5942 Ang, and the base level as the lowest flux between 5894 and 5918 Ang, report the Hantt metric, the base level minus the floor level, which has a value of -0.48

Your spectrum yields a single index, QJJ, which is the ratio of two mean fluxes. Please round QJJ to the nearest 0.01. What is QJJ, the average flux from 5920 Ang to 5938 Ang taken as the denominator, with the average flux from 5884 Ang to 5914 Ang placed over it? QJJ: 0.89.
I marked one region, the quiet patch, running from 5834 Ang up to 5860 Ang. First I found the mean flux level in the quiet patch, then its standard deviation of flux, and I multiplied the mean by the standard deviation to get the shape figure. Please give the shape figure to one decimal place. 0.6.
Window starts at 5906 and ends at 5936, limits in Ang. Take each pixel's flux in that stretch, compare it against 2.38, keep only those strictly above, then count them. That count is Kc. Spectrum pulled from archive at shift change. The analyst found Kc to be 2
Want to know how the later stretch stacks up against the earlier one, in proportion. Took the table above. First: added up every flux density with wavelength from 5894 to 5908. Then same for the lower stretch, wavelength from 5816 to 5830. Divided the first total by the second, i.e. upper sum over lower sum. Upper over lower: 0.87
